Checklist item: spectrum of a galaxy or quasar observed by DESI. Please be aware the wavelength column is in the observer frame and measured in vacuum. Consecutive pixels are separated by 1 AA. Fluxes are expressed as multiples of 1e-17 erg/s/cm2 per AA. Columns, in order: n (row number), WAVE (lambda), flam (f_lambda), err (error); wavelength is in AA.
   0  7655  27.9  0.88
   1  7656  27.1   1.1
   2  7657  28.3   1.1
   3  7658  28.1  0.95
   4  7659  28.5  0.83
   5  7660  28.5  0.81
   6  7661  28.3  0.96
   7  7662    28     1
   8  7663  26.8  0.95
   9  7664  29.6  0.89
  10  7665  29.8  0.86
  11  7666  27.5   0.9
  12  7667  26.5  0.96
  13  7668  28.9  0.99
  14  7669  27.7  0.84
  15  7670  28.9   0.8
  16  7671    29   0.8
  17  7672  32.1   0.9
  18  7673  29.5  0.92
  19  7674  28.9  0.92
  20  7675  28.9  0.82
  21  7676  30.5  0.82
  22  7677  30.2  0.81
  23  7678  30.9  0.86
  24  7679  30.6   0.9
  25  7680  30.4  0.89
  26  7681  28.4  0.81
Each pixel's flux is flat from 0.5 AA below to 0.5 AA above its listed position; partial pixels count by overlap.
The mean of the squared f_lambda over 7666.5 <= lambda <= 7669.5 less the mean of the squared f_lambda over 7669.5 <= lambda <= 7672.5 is -134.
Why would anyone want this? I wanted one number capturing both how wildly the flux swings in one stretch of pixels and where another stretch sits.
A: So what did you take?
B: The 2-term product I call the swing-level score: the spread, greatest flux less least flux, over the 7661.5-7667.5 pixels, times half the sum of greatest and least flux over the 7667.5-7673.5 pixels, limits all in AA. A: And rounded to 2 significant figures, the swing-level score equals 99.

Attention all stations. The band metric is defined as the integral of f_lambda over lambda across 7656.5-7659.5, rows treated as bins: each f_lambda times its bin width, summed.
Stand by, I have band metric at 85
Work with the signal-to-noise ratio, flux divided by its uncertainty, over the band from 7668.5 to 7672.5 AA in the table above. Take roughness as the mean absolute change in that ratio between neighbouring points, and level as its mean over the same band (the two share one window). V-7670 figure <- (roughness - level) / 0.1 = -340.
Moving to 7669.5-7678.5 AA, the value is -337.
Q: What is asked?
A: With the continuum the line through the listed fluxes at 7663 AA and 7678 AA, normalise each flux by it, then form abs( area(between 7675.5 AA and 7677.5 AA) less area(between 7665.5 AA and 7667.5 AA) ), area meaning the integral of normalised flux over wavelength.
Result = 0.05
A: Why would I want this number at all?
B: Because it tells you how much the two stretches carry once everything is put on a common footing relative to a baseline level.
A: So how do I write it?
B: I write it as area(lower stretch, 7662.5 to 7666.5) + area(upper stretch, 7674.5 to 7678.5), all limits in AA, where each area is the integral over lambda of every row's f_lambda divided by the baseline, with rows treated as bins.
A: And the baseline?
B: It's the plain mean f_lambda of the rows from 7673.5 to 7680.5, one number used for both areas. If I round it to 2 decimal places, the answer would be 7.79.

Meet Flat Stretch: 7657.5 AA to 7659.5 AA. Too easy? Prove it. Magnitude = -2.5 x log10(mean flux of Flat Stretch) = -3.629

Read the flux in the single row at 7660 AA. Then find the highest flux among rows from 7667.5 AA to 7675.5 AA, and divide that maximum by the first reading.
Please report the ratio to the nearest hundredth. 1.13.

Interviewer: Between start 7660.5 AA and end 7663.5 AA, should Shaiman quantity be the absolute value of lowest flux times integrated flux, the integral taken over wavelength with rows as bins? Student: 2227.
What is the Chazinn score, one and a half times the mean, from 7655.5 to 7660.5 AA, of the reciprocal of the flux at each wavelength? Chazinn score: 0.053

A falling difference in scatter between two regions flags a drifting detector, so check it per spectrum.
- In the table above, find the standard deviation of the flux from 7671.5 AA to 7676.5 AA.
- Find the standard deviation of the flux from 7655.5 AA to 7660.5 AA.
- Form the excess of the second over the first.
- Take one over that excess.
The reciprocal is -1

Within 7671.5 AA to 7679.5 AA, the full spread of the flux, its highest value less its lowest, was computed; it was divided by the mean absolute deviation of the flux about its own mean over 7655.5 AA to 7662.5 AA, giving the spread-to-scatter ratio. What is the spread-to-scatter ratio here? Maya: 10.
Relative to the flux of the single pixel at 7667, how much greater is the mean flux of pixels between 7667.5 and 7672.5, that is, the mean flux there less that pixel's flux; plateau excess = 2.8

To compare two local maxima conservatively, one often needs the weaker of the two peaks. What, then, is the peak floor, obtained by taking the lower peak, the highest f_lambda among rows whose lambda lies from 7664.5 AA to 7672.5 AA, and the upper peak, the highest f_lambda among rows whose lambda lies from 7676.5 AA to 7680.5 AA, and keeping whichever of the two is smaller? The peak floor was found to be 30.9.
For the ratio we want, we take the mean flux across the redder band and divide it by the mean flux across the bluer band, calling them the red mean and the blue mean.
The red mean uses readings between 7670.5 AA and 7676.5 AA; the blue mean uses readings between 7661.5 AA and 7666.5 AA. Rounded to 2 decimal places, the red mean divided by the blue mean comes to 1.05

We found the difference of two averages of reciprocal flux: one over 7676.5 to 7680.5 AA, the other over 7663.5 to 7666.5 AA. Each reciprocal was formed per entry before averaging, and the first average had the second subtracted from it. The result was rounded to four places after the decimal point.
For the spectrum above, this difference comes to -0.0018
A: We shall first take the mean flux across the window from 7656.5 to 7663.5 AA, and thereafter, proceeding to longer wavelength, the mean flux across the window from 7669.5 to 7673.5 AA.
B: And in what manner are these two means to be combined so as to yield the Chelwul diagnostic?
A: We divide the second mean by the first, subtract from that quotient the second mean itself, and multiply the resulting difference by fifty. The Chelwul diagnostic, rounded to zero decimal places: -1441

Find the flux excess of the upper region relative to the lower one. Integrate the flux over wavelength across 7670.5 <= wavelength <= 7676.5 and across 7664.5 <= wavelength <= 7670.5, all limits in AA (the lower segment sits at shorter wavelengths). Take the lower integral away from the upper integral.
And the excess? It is 10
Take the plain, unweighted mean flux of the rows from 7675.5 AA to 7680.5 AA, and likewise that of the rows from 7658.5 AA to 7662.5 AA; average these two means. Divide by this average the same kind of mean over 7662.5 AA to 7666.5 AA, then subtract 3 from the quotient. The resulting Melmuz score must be -2.03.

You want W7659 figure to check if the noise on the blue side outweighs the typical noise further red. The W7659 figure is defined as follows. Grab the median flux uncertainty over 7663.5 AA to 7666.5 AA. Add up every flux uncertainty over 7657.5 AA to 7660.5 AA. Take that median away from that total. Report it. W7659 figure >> 1.70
